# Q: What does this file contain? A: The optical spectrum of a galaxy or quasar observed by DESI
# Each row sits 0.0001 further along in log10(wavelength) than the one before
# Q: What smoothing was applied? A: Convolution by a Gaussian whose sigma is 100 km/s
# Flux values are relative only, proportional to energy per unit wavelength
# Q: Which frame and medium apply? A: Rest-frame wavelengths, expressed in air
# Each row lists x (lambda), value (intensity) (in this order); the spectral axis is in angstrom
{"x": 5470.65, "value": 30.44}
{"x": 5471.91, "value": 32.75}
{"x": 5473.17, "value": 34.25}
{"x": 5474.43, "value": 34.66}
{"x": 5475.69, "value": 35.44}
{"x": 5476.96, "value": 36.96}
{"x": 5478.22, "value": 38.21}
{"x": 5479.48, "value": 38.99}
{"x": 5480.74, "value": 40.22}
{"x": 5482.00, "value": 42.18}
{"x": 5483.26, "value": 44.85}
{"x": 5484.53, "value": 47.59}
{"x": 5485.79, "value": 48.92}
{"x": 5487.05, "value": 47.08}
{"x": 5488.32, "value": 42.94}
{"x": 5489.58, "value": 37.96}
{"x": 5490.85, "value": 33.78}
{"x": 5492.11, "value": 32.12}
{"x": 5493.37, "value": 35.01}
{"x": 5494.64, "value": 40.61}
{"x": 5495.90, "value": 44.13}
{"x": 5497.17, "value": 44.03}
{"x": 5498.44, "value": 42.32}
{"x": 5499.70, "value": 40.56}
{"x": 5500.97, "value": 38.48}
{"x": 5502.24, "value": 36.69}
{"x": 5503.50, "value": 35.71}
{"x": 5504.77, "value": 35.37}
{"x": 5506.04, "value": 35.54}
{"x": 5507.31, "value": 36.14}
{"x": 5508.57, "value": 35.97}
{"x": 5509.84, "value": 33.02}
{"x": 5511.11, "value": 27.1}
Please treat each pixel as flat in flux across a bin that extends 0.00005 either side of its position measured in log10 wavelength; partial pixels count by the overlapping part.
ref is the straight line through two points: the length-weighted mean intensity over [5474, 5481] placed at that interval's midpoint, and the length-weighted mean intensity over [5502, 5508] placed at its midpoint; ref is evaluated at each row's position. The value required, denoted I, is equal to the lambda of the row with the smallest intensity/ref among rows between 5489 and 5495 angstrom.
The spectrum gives 5492.11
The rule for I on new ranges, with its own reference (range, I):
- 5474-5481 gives 5474.43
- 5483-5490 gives 5489.58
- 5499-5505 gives 5504.77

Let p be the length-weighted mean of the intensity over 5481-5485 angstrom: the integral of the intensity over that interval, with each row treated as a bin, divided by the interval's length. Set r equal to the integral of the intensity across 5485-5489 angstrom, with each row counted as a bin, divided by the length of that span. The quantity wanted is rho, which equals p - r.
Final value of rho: -2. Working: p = 44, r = 46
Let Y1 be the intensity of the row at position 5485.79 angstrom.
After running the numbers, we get 48.92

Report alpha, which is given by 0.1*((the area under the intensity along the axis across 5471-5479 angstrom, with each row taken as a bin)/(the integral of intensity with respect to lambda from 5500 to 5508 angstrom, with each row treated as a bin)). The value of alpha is 0.097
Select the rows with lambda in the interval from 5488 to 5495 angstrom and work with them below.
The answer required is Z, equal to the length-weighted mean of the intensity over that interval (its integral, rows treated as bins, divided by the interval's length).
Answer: 36.7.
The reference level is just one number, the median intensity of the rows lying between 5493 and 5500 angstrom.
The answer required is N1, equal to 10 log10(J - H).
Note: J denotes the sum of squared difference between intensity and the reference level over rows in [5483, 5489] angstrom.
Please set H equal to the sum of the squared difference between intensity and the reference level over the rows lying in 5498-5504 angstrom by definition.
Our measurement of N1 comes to 18.6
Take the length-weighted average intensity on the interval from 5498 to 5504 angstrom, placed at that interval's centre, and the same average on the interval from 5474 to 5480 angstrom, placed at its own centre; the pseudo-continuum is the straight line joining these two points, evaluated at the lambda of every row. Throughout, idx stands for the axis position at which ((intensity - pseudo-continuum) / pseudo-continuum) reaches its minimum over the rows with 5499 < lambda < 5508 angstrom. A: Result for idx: 5504.77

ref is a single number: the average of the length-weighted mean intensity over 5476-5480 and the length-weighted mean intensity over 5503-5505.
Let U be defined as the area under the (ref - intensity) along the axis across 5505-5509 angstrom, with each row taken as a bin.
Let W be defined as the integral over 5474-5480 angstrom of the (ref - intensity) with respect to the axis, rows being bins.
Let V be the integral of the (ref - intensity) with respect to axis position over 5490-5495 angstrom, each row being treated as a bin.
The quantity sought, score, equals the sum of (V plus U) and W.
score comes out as 9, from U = 3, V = 7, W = -1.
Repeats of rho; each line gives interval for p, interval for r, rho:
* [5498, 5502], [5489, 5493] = 5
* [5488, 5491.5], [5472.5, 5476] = 3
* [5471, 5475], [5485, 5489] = -13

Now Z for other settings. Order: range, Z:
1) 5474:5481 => 37.3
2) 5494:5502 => 41.4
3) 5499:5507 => 37.1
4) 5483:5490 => 45.1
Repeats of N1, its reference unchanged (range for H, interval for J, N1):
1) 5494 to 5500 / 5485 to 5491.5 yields 21.6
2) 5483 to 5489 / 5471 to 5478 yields 19.7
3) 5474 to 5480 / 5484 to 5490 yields 12.9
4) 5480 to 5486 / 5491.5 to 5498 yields 15.7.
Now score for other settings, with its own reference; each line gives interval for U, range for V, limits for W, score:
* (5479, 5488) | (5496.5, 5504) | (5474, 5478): -90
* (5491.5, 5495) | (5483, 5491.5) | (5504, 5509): -48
